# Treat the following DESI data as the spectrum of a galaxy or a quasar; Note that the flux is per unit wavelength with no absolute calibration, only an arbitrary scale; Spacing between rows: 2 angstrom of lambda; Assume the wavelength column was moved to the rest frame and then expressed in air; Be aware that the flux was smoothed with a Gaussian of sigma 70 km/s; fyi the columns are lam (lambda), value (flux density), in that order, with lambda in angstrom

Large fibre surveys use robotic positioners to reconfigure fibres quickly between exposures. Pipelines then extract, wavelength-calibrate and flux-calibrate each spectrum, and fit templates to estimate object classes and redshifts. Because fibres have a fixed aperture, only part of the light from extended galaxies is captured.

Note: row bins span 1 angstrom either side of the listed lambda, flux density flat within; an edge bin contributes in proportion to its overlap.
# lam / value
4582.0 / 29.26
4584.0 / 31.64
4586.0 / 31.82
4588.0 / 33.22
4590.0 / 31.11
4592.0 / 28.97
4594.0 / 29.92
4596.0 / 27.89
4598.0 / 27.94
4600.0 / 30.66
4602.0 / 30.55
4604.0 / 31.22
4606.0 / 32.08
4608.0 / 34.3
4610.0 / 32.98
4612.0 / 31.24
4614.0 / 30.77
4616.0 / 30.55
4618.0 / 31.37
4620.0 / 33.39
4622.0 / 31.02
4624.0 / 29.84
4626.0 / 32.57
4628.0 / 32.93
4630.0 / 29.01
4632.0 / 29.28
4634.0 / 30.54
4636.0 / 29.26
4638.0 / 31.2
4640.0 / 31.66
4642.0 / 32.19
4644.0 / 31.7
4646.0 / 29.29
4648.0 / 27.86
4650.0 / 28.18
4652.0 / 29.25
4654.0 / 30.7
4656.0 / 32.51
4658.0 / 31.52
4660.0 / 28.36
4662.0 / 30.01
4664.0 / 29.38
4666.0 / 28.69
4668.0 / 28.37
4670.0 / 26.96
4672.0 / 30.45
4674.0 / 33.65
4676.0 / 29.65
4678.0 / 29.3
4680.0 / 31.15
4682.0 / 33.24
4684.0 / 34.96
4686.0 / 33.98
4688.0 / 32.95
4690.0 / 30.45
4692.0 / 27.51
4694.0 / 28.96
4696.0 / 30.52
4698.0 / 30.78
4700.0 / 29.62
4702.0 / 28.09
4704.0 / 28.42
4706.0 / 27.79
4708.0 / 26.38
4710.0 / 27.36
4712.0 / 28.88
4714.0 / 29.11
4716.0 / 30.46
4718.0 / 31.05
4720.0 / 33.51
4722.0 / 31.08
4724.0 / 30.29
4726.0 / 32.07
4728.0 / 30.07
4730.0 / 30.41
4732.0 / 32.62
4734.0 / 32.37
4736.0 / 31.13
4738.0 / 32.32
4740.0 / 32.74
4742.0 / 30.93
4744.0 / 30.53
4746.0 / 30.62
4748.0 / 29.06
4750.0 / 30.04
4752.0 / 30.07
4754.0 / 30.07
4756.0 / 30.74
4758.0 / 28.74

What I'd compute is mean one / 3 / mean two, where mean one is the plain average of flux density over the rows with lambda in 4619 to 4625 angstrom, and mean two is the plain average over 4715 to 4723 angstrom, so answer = 0.332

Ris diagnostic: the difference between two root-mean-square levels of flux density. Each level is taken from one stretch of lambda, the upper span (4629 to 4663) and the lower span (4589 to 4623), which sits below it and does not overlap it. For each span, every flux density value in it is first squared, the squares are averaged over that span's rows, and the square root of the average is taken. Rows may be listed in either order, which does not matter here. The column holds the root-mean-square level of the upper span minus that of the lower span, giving -0.80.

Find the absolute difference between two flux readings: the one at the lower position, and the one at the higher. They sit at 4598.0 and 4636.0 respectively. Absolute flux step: 1.3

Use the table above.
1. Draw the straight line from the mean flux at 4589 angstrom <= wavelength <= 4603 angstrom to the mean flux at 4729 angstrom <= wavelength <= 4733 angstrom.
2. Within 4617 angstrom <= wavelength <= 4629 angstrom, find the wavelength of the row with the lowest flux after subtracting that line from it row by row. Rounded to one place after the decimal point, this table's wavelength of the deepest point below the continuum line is 4624.0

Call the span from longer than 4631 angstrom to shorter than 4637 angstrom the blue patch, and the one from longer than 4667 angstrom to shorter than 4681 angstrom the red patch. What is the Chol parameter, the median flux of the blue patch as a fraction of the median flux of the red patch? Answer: 0.99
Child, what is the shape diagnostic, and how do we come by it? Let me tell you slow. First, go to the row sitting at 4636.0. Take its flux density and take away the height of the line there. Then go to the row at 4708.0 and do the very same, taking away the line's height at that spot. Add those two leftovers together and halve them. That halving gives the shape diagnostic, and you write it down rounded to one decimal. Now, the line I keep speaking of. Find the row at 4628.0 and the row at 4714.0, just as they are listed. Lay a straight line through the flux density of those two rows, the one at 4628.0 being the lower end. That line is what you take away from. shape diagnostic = -3.2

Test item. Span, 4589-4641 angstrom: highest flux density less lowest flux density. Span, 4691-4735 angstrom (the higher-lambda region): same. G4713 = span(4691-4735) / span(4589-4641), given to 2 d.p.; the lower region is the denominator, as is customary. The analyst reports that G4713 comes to 1.11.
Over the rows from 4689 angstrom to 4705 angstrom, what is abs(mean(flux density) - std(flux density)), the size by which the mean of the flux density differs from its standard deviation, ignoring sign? 28.1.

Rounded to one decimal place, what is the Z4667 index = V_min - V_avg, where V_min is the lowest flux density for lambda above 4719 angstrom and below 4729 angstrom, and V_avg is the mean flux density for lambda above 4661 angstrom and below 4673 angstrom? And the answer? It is 1.1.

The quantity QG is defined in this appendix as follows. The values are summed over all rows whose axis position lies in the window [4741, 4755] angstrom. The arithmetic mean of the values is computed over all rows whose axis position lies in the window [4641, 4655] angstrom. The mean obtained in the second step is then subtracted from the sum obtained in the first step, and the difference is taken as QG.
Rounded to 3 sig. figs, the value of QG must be 181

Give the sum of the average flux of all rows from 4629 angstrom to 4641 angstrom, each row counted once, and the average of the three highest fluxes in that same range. 61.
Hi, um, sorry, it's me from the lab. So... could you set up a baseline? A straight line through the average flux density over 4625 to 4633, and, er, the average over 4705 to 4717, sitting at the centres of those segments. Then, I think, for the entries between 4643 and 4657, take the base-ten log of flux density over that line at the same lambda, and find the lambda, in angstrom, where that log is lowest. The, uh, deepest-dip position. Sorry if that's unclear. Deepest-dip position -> 4648.0 angstrom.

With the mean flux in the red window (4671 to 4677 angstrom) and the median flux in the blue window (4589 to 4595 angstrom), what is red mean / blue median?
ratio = 1.044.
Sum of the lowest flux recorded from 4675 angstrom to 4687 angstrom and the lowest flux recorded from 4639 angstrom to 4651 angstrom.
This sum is 57.2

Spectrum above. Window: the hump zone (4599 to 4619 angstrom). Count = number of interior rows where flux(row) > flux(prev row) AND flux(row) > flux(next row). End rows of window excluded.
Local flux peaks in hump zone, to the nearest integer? 1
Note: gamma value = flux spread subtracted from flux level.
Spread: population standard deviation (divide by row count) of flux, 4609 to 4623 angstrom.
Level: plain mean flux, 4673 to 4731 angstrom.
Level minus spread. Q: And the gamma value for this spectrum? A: 29.4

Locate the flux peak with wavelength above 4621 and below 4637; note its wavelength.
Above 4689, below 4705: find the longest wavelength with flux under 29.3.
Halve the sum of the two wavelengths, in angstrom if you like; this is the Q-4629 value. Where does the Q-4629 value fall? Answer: 4666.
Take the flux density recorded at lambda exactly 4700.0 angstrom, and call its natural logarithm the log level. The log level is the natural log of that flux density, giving 3.39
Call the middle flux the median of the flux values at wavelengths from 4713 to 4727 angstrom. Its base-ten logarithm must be 1.49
